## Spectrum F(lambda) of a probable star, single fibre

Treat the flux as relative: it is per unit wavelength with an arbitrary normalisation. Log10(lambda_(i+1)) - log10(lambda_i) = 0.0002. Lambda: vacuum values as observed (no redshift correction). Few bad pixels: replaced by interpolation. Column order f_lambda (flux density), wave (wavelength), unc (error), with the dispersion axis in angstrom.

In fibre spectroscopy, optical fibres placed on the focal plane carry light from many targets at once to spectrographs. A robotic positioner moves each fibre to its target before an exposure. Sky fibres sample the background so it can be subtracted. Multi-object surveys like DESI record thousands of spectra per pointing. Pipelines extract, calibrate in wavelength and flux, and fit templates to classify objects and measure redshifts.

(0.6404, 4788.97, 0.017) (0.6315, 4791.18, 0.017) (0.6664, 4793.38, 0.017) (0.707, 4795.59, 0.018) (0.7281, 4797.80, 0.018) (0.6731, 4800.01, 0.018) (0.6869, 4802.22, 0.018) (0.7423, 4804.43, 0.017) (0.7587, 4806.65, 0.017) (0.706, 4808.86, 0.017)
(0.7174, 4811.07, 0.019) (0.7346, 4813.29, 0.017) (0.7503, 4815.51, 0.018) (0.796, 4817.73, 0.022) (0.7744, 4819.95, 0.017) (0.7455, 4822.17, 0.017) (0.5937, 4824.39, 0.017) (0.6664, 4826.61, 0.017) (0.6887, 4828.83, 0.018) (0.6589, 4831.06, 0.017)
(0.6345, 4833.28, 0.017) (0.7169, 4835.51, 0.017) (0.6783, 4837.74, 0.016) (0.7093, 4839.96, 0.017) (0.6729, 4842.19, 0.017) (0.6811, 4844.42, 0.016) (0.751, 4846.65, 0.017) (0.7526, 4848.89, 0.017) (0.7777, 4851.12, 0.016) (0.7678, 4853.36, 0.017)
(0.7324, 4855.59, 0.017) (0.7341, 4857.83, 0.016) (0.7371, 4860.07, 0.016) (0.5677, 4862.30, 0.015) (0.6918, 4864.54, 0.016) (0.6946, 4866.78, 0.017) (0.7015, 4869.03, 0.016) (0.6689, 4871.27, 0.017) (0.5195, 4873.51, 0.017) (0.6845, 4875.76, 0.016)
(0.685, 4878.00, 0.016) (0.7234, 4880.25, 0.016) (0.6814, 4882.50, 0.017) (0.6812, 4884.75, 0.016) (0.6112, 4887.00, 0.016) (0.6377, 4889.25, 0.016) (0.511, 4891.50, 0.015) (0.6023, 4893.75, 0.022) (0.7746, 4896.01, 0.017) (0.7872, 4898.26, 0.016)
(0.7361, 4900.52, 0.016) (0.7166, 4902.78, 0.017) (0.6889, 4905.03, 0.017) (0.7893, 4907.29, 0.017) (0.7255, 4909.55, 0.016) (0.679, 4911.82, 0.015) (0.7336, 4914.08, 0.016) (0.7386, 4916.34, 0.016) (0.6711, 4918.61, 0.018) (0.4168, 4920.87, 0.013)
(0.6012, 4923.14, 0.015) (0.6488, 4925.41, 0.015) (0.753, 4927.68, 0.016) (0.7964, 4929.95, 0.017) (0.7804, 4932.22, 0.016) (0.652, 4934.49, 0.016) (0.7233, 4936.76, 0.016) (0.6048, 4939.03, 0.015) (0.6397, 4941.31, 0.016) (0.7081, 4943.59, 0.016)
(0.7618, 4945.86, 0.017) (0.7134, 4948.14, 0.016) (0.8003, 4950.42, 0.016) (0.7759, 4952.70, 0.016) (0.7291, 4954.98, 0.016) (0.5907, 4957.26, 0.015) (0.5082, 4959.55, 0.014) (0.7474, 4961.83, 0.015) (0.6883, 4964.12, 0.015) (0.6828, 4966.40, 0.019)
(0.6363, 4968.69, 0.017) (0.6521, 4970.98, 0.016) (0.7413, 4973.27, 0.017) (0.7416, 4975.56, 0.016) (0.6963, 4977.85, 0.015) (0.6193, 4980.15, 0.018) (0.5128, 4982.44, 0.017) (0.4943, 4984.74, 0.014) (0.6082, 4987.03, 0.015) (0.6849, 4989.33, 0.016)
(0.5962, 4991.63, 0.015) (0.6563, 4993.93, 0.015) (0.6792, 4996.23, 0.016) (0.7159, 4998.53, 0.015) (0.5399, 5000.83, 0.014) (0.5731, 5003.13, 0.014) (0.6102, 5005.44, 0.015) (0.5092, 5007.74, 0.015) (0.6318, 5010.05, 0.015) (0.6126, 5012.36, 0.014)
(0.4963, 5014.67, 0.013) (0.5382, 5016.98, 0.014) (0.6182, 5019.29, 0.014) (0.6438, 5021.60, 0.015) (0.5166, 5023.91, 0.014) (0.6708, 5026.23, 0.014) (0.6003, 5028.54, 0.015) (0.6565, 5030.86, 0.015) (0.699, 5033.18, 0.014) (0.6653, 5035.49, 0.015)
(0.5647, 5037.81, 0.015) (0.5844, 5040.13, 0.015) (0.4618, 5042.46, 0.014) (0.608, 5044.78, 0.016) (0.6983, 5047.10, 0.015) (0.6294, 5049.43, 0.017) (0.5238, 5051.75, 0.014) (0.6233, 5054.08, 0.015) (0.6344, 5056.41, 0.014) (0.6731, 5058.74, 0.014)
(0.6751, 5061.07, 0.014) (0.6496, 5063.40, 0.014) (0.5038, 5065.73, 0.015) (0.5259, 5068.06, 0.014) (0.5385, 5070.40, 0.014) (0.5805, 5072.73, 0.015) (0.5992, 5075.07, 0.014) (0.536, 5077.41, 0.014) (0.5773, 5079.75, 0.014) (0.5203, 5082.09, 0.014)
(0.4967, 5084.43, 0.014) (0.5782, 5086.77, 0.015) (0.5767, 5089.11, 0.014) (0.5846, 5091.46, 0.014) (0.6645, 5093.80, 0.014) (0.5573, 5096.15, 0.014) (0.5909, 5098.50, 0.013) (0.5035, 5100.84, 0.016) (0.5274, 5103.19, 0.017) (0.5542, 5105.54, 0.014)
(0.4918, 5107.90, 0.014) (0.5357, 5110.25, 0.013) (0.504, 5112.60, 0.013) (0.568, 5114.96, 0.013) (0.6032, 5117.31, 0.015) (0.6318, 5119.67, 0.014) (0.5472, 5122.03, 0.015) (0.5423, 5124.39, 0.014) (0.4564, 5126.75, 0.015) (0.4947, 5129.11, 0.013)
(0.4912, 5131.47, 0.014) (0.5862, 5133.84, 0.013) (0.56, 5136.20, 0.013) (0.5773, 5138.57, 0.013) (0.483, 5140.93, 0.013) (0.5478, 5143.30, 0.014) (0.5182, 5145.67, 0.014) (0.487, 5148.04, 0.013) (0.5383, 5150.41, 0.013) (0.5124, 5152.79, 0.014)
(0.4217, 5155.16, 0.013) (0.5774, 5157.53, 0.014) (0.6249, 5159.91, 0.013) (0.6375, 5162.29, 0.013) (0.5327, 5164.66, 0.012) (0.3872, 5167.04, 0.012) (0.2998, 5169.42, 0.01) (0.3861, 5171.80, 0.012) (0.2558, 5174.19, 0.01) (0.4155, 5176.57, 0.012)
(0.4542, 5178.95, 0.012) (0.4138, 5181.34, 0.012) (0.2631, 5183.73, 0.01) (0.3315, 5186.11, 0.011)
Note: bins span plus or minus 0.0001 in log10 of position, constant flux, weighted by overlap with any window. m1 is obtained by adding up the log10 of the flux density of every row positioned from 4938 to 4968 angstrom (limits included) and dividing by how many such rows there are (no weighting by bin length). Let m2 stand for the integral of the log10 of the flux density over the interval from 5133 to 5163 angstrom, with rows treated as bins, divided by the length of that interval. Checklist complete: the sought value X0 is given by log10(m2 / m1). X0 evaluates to 0.21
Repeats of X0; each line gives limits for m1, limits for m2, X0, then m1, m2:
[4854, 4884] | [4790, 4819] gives -0.07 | -0.17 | -0.15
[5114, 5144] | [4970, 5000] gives -0.14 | -0.27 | -0.19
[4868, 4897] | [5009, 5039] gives 0.06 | -0.19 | -0.22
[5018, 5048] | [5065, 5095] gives 0.07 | -0.21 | -0.25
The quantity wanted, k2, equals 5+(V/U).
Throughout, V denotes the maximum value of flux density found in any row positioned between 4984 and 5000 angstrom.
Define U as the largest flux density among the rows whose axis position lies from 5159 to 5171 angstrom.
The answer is 6.12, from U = 0.6375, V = 0.7159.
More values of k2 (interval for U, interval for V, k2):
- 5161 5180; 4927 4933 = 6.25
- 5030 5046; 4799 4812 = 6.09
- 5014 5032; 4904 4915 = 6.18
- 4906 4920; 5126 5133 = 5.63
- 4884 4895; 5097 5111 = 5.87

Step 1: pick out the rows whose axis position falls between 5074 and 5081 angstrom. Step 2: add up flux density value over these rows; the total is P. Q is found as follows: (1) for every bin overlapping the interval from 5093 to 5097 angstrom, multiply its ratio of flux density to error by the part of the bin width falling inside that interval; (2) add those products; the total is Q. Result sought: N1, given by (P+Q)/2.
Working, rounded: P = 1.7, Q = 174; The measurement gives 88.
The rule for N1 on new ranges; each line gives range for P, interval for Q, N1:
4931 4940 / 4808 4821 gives 267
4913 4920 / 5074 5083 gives 181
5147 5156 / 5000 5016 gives 319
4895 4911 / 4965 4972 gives 137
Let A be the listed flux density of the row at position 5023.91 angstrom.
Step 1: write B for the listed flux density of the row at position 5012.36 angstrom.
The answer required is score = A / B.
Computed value 0.8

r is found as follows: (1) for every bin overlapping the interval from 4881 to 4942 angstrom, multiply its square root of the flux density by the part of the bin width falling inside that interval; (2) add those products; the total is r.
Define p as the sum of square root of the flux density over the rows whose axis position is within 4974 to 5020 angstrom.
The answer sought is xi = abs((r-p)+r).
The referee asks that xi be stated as 85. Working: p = 16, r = 50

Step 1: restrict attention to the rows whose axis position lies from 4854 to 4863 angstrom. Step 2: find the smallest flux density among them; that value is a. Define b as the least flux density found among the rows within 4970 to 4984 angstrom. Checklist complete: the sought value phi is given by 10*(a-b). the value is 0.5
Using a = 0.5677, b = 0.5128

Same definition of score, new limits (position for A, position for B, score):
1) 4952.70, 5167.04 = 2.0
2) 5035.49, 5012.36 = 1.1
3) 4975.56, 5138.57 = 1.3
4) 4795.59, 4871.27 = 1.1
